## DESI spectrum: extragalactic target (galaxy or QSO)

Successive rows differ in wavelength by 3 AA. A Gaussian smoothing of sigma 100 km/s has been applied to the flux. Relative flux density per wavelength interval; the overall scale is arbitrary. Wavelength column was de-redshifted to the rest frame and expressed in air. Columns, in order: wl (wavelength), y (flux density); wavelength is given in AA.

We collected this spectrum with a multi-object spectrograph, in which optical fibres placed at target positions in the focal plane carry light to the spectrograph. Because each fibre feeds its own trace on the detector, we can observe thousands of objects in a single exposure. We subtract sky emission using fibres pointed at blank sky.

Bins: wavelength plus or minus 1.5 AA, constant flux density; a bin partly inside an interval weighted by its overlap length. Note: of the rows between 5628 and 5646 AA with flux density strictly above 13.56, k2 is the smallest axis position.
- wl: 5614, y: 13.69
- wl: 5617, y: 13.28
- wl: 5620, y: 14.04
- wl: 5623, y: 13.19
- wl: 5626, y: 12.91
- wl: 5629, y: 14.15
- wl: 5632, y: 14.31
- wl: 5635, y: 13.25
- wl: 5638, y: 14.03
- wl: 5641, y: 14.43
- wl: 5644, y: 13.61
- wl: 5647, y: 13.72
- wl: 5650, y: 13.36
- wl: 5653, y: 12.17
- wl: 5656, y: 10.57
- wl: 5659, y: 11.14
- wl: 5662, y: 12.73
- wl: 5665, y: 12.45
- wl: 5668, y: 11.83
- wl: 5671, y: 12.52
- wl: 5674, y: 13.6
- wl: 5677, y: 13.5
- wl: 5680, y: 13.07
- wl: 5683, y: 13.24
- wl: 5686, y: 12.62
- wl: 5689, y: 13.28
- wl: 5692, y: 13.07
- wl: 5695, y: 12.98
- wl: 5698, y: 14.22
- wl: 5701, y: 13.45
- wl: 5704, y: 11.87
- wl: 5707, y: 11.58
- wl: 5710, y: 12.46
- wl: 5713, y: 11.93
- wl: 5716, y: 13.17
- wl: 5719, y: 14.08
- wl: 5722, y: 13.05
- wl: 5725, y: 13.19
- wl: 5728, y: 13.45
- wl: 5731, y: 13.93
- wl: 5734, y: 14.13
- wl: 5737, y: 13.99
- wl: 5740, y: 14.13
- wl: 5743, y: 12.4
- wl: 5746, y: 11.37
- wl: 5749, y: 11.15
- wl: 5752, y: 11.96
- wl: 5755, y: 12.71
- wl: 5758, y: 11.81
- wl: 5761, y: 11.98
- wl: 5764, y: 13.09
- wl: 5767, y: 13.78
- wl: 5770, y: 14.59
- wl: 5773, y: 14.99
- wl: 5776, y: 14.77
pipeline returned 5629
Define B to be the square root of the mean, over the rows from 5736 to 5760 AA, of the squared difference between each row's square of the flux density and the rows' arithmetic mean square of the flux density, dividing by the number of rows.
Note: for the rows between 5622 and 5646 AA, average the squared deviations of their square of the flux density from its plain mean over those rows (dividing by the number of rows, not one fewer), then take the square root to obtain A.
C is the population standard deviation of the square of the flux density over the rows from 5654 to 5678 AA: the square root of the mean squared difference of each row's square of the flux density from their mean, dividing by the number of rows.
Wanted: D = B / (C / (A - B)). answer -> -13.2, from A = 15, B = 26.6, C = 24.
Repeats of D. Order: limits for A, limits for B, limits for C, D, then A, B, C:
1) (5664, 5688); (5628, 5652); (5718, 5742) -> 3.1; 14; 11.3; 11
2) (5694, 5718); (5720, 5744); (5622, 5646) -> 6.6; 22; 15.6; 15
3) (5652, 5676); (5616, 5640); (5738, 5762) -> 4.7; 21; 13.8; 22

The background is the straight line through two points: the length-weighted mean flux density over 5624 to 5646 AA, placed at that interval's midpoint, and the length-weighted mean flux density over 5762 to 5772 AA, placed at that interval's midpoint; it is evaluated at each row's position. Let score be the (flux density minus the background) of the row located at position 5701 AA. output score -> -0.3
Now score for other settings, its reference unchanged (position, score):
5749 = -2.6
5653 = -1.6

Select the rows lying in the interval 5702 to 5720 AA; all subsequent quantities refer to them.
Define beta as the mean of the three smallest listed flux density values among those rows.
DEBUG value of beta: 11.8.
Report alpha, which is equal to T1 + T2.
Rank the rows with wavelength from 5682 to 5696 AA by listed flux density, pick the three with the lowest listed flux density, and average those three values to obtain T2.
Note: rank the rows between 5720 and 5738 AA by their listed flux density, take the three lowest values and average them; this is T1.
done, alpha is 26.1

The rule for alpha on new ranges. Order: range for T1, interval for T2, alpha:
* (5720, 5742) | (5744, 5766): 24.7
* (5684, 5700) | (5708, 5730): 25.4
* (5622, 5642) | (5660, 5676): 25.4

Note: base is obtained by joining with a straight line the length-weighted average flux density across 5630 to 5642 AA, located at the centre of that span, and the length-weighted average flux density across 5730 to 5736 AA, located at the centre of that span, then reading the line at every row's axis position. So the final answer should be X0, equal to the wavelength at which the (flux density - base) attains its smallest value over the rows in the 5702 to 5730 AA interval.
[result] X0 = 5707 AA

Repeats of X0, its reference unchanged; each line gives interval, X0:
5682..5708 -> 5707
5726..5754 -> 5749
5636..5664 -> 5656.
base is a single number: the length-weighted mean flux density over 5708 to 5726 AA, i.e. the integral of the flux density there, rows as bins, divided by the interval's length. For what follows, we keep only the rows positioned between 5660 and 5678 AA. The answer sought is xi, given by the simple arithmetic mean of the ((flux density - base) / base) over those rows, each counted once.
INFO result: -0.013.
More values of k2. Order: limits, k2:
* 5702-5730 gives 5719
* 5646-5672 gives 5647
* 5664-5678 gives 5674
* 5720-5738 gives 5731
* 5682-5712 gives 5698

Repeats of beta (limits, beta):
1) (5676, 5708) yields 12.0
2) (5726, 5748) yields 12.4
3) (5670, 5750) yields 11.4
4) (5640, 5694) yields 11.2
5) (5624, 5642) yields 13.4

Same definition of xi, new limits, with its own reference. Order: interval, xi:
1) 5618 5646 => 0.064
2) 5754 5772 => 0.004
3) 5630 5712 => -0.001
